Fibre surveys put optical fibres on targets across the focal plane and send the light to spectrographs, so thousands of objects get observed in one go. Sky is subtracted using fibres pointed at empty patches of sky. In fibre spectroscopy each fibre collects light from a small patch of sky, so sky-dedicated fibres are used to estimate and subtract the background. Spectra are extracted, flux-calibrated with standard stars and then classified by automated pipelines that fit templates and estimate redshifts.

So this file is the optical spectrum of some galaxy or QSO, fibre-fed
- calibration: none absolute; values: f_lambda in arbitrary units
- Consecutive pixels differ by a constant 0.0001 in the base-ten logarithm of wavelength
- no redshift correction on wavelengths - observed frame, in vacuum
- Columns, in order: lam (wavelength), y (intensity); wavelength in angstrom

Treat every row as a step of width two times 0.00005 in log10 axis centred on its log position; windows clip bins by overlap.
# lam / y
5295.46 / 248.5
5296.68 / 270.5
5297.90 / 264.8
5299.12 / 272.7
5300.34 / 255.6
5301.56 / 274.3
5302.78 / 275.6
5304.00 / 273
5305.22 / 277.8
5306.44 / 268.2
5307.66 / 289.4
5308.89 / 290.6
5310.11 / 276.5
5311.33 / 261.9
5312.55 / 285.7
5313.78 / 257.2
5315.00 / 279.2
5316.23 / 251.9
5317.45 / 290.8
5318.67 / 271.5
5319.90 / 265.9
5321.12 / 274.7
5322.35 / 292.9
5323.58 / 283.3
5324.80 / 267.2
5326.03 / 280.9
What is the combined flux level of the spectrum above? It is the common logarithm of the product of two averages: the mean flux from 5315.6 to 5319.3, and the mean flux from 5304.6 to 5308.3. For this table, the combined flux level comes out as 4.878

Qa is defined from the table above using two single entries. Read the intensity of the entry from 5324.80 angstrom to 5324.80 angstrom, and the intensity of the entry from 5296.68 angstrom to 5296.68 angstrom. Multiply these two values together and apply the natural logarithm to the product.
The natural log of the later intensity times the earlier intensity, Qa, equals 11.19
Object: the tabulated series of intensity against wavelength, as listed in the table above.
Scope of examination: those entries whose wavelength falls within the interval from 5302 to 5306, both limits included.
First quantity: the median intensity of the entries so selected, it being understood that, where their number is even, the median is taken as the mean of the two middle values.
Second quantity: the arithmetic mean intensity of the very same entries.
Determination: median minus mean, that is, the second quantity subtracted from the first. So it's 0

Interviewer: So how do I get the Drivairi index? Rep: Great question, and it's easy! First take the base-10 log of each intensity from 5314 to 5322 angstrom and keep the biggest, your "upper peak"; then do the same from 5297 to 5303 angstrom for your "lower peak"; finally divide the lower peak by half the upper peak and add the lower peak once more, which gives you 4.42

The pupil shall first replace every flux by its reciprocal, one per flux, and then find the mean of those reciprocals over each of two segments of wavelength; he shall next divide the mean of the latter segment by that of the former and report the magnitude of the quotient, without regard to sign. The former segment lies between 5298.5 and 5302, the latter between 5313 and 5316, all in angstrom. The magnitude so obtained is 0.998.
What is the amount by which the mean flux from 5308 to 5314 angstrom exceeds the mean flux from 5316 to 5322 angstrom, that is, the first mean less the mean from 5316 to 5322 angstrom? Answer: 3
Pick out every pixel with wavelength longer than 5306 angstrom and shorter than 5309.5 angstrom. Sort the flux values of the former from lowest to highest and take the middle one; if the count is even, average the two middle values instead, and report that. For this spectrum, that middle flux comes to 289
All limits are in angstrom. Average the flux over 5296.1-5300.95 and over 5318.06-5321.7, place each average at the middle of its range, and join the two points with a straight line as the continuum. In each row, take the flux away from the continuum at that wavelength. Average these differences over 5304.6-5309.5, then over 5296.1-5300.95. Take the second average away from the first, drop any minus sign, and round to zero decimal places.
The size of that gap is 14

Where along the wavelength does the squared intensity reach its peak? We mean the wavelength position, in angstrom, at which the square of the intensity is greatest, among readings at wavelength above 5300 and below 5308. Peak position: 5307.66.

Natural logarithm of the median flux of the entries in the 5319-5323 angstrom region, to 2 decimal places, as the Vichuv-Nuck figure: 5.62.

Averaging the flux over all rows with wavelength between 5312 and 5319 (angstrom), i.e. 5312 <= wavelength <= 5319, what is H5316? 273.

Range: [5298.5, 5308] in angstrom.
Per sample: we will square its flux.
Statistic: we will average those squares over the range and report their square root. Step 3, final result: 273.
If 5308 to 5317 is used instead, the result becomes 272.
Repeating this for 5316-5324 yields 276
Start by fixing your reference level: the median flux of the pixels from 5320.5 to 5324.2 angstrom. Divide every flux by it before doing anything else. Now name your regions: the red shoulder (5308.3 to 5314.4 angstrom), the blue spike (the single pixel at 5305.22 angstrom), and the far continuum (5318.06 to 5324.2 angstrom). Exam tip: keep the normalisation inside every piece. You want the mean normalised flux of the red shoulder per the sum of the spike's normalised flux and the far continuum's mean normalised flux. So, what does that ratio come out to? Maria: 0.494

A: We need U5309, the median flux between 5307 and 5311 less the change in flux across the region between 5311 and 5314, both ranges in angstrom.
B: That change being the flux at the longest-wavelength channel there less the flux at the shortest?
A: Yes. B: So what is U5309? 294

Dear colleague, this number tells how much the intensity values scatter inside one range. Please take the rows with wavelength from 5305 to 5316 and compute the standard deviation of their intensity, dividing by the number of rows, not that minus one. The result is 11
